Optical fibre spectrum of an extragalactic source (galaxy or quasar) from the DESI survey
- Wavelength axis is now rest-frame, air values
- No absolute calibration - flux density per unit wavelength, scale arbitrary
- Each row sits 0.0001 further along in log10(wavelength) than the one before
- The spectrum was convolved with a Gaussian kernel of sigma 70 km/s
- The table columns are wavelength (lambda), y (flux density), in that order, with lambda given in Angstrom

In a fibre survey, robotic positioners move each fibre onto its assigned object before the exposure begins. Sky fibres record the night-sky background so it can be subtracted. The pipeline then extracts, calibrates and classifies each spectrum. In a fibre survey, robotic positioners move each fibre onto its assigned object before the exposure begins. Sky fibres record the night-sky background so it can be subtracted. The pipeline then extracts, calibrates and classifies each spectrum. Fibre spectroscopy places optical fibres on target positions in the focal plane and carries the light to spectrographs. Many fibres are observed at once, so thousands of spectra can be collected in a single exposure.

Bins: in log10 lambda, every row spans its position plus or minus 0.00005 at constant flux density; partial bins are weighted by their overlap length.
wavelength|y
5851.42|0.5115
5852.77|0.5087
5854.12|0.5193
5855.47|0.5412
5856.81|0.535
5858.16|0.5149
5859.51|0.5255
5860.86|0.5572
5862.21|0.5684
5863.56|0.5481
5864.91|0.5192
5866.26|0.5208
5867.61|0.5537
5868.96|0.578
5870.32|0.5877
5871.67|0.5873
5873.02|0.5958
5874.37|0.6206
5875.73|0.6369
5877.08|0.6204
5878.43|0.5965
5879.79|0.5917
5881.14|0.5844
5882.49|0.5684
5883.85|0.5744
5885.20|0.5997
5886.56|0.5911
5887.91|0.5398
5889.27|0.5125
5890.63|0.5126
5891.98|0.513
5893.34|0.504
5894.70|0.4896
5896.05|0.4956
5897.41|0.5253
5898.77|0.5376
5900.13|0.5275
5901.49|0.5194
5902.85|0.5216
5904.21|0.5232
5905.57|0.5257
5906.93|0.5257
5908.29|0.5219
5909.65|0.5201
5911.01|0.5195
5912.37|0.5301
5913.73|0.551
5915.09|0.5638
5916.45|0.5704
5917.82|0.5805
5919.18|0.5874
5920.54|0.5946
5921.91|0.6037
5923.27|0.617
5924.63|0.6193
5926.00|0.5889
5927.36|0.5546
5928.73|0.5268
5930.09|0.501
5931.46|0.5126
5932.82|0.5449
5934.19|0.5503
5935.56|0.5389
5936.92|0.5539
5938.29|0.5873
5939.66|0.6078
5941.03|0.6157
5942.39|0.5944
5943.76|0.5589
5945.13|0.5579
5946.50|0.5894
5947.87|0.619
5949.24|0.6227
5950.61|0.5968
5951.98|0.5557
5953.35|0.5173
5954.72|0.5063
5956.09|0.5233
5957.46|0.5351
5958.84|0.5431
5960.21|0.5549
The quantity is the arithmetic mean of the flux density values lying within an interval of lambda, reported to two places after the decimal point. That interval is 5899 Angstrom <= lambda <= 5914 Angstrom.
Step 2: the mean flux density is 0.53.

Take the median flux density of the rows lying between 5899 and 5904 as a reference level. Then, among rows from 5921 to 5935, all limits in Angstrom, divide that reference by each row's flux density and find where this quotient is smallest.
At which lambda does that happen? 5924.63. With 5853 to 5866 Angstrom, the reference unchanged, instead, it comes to 5862.21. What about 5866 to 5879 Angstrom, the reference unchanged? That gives 5875.73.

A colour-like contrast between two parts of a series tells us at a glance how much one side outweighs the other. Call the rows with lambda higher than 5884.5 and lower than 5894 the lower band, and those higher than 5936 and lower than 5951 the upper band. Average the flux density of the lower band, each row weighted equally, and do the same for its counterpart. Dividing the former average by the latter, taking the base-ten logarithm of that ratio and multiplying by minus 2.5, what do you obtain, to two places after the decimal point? 0.10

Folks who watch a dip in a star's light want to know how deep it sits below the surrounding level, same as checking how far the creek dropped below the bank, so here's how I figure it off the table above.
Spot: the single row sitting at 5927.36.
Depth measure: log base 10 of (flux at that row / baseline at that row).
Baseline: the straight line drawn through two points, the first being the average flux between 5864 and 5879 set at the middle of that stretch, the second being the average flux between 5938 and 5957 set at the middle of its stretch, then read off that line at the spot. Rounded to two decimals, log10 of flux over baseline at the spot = -0.02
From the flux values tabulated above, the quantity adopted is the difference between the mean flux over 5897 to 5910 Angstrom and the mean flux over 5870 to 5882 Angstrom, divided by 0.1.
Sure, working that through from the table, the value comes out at -0.78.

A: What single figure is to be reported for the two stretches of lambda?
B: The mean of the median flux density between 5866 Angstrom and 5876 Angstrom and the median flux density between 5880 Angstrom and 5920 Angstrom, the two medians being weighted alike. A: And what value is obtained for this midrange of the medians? 0.557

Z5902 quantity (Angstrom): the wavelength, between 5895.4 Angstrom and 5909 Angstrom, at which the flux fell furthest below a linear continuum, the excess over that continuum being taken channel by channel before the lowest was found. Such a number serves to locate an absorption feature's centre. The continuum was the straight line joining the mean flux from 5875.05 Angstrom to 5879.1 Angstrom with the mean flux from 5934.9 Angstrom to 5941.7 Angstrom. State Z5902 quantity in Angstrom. 5896.05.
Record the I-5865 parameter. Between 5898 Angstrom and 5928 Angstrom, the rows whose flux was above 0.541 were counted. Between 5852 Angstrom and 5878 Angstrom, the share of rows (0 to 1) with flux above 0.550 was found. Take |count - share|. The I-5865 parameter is 10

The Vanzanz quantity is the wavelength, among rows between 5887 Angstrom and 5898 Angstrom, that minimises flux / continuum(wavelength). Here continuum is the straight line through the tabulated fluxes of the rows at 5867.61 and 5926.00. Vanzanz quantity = 5894.70 Angstrom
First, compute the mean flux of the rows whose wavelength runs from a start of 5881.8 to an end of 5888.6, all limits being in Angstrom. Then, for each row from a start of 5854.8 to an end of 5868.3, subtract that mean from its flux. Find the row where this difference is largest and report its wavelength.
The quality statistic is 5862.21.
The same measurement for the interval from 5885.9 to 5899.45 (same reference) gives 5886.56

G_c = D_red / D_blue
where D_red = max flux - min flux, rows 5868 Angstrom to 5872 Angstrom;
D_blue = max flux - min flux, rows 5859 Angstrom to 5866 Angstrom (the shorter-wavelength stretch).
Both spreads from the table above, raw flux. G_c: 0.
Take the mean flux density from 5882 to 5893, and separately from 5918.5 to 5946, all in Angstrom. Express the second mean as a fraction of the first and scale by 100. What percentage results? 104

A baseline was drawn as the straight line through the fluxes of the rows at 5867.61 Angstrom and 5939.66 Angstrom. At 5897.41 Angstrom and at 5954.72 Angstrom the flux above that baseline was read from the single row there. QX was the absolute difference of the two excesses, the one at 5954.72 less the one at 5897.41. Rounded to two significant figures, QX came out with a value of 0.062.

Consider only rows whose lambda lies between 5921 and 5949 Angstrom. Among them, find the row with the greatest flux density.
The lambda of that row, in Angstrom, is 5924.63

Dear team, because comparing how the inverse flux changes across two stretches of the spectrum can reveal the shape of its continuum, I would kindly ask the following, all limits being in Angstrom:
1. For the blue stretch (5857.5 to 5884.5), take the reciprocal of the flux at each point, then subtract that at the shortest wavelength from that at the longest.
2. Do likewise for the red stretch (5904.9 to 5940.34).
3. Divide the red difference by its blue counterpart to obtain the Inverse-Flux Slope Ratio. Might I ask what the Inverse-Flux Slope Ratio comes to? 1.3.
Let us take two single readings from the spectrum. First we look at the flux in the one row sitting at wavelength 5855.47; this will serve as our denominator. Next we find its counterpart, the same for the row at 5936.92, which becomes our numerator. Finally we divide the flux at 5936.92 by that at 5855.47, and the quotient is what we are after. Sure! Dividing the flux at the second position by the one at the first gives 1.02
